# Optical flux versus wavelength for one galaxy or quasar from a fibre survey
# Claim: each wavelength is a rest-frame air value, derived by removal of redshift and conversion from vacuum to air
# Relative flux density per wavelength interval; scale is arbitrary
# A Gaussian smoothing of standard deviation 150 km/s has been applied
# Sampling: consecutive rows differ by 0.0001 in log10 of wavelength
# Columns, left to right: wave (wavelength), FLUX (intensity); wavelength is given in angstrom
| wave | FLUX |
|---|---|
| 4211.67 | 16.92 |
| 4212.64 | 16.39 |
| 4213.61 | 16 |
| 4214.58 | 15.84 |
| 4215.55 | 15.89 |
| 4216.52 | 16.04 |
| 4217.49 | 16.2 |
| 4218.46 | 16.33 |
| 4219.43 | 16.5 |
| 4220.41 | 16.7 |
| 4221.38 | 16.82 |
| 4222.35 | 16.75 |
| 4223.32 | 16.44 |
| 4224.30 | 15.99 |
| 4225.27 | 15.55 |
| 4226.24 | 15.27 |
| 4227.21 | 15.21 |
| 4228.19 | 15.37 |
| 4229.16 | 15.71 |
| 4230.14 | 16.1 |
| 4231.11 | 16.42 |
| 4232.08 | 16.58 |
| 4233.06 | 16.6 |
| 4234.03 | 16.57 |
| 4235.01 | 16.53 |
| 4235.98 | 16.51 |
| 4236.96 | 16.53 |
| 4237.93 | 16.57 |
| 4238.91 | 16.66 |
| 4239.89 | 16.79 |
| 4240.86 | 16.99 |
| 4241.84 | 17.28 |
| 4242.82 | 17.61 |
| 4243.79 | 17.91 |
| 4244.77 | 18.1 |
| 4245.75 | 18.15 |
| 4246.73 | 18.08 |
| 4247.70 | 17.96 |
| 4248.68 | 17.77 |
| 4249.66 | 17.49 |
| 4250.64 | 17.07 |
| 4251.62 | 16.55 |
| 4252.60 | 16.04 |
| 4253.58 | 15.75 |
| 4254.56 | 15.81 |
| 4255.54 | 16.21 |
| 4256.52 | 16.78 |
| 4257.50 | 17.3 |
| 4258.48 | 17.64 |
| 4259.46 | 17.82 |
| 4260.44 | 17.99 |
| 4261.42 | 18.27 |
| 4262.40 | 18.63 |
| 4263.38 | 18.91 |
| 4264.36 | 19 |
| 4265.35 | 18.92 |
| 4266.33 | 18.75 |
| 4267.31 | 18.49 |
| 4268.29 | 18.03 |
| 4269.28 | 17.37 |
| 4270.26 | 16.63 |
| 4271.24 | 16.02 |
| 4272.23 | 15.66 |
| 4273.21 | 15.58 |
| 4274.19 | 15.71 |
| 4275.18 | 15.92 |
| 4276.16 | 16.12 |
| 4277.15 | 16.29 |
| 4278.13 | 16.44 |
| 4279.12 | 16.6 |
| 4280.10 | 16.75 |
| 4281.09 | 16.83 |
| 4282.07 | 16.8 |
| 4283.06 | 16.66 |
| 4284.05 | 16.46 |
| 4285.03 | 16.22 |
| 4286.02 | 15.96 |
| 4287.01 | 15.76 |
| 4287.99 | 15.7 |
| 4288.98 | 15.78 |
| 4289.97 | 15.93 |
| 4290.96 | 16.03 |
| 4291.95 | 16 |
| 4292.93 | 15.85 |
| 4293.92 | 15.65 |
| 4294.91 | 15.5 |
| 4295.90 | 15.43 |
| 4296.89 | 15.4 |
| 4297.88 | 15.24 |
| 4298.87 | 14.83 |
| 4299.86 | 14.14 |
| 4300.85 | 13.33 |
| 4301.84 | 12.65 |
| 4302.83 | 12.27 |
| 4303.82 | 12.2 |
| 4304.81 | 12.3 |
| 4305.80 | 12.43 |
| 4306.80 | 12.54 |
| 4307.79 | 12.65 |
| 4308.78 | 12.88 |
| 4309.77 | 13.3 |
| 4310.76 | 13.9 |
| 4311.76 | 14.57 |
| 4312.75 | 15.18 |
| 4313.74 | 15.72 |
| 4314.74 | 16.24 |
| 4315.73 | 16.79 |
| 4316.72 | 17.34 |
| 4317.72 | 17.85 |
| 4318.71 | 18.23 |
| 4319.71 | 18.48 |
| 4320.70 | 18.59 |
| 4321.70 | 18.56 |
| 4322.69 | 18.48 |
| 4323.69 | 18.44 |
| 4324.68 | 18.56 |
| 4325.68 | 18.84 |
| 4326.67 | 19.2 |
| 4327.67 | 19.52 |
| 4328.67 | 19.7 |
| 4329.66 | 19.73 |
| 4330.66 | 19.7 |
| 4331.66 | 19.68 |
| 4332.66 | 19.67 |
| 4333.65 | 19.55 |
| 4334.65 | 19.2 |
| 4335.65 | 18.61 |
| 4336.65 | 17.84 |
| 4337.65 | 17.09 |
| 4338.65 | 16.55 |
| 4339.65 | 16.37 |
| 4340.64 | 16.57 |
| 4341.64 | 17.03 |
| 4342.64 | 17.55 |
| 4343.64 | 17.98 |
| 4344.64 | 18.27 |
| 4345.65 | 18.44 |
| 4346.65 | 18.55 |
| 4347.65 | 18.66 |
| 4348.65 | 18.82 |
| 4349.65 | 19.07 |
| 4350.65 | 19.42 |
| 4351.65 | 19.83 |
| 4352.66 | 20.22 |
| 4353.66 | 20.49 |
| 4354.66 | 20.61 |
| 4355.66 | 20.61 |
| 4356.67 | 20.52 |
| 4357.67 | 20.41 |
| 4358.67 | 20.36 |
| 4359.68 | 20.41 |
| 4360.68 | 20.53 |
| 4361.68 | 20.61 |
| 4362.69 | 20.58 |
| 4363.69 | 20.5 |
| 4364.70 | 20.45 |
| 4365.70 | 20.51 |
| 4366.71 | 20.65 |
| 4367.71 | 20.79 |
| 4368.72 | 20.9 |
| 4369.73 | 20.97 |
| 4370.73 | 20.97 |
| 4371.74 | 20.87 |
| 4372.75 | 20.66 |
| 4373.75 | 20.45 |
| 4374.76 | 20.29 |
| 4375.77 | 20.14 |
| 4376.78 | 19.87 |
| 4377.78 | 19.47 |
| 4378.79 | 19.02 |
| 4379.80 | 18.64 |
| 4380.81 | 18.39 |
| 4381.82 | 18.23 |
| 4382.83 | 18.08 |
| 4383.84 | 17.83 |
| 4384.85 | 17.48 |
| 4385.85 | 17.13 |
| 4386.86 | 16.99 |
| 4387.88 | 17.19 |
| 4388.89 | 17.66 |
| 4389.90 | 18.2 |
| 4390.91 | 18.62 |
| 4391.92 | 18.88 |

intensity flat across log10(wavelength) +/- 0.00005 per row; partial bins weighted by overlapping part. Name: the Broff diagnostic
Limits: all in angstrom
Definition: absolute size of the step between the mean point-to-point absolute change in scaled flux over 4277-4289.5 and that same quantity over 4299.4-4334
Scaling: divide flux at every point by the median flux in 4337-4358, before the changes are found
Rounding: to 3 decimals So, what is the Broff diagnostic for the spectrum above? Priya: 0.008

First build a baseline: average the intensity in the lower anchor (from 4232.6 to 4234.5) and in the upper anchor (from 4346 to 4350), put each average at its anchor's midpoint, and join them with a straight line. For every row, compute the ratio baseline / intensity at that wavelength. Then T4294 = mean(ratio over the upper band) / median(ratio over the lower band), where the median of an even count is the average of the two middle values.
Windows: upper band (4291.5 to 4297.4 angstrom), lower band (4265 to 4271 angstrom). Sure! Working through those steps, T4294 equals 1.20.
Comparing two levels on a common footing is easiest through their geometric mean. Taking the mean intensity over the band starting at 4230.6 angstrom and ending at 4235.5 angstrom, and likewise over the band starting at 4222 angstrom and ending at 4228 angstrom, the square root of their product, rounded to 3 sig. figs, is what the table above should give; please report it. 16.2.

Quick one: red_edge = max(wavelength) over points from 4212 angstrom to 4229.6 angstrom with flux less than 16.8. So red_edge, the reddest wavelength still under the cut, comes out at 4229.16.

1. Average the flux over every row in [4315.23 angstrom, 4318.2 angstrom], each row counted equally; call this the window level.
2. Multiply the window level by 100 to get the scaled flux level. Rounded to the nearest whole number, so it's 1733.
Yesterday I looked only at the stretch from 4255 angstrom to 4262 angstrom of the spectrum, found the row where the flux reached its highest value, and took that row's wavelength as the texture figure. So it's 4261.42 angstrom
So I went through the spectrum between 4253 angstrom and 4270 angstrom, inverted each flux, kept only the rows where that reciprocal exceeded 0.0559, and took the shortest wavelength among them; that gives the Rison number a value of 4253.58 angstrom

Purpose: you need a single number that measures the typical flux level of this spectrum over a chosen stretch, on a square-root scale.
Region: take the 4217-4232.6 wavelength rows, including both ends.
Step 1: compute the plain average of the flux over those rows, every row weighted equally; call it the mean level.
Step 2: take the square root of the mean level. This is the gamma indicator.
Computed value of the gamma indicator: 4.0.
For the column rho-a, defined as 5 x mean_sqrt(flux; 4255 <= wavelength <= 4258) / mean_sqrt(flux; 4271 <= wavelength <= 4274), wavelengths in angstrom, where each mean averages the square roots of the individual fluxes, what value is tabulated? 5.2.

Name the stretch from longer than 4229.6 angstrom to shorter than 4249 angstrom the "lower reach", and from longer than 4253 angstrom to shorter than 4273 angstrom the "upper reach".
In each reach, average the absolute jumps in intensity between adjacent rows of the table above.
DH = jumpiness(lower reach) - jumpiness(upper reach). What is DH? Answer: -0.21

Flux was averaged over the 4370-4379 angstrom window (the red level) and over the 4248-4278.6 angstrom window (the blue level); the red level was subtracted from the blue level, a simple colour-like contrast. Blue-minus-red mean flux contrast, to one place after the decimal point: -3.1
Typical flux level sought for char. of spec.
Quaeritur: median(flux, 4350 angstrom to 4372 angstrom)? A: 20.5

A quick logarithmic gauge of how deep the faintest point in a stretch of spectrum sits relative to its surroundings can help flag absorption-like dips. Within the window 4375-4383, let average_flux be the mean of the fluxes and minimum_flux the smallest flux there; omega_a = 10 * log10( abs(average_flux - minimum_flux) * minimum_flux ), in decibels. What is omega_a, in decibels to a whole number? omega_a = 12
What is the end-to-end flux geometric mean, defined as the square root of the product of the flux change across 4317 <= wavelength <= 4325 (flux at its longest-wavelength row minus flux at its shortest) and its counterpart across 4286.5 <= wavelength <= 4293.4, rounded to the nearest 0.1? 0.3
